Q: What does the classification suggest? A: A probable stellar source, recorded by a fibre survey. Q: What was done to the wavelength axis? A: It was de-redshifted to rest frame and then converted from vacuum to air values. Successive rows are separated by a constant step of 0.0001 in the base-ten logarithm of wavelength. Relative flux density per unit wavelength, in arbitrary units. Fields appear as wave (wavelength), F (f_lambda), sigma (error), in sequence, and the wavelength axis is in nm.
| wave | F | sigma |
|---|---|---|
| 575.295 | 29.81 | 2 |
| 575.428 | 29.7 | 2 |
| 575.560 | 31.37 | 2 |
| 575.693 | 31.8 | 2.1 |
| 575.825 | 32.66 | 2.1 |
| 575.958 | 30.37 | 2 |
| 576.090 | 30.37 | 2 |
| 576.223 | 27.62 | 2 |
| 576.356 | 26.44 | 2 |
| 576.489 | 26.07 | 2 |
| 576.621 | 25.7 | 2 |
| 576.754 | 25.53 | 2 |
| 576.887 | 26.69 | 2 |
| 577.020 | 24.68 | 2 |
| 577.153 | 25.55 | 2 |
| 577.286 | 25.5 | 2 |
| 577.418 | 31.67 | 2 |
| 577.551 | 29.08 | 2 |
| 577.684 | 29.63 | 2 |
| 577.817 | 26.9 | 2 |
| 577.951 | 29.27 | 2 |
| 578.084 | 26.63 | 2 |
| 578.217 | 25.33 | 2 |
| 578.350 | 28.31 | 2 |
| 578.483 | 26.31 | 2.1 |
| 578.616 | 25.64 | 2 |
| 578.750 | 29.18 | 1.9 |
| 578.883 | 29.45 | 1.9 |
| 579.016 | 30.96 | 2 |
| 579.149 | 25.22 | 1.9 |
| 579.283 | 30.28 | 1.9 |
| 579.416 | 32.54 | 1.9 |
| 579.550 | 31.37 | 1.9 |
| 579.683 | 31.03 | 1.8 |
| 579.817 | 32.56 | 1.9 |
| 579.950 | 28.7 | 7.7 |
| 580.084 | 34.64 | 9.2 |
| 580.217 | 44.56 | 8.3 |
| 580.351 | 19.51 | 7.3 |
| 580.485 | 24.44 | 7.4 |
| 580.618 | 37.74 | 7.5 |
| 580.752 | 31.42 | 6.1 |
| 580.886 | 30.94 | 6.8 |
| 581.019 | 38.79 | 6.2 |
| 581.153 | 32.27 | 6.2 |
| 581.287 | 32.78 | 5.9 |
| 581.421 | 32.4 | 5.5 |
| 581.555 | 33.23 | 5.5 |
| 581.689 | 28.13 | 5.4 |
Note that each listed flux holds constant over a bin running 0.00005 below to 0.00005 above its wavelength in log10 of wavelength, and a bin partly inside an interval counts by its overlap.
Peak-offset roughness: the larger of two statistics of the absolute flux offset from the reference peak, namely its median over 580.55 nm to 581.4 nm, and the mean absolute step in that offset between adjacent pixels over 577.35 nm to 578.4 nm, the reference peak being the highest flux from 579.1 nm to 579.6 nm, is 2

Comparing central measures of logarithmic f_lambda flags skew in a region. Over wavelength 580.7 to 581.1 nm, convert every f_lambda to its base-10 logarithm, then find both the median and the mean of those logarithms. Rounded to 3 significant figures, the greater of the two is 1.53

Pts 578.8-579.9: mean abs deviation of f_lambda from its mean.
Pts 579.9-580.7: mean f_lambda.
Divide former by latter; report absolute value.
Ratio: 0.050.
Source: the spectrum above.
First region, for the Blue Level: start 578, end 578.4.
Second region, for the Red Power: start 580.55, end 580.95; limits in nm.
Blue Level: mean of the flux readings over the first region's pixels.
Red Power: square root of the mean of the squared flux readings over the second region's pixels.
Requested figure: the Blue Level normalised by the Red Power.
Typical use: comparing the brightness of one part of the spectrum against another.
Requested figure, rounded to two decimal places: 0.80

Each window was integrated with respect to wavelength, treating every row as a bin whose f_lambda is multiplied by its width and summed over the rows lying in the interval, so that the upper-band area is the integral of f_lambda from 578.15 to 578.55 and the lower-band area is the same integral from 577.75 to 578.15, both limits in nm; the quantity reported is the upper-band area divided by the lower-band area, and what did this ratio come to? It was 0.97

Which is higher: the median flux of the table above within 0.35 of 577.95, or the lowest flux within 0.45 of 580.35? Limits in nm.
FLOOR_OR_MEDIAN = 26.9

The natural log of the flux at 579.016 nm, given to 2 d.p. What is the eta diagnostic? 3.43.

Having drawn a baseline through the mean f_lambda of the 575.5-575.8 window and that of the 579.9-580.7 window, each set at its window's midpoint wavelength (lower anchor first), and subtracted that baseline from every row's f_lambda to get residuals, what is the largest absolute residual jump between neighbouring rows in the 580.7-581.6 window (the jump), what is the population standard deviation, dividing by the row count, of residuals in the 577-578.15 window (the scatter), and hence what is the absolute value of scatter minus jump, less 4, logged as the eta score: 2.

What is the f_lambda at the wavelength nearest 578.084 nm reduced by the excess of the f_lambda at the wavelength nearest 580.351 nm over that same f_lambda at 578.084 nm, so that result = 34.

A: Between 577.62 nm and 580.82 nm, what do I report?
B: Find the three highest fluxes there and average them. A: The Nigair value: 39.0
